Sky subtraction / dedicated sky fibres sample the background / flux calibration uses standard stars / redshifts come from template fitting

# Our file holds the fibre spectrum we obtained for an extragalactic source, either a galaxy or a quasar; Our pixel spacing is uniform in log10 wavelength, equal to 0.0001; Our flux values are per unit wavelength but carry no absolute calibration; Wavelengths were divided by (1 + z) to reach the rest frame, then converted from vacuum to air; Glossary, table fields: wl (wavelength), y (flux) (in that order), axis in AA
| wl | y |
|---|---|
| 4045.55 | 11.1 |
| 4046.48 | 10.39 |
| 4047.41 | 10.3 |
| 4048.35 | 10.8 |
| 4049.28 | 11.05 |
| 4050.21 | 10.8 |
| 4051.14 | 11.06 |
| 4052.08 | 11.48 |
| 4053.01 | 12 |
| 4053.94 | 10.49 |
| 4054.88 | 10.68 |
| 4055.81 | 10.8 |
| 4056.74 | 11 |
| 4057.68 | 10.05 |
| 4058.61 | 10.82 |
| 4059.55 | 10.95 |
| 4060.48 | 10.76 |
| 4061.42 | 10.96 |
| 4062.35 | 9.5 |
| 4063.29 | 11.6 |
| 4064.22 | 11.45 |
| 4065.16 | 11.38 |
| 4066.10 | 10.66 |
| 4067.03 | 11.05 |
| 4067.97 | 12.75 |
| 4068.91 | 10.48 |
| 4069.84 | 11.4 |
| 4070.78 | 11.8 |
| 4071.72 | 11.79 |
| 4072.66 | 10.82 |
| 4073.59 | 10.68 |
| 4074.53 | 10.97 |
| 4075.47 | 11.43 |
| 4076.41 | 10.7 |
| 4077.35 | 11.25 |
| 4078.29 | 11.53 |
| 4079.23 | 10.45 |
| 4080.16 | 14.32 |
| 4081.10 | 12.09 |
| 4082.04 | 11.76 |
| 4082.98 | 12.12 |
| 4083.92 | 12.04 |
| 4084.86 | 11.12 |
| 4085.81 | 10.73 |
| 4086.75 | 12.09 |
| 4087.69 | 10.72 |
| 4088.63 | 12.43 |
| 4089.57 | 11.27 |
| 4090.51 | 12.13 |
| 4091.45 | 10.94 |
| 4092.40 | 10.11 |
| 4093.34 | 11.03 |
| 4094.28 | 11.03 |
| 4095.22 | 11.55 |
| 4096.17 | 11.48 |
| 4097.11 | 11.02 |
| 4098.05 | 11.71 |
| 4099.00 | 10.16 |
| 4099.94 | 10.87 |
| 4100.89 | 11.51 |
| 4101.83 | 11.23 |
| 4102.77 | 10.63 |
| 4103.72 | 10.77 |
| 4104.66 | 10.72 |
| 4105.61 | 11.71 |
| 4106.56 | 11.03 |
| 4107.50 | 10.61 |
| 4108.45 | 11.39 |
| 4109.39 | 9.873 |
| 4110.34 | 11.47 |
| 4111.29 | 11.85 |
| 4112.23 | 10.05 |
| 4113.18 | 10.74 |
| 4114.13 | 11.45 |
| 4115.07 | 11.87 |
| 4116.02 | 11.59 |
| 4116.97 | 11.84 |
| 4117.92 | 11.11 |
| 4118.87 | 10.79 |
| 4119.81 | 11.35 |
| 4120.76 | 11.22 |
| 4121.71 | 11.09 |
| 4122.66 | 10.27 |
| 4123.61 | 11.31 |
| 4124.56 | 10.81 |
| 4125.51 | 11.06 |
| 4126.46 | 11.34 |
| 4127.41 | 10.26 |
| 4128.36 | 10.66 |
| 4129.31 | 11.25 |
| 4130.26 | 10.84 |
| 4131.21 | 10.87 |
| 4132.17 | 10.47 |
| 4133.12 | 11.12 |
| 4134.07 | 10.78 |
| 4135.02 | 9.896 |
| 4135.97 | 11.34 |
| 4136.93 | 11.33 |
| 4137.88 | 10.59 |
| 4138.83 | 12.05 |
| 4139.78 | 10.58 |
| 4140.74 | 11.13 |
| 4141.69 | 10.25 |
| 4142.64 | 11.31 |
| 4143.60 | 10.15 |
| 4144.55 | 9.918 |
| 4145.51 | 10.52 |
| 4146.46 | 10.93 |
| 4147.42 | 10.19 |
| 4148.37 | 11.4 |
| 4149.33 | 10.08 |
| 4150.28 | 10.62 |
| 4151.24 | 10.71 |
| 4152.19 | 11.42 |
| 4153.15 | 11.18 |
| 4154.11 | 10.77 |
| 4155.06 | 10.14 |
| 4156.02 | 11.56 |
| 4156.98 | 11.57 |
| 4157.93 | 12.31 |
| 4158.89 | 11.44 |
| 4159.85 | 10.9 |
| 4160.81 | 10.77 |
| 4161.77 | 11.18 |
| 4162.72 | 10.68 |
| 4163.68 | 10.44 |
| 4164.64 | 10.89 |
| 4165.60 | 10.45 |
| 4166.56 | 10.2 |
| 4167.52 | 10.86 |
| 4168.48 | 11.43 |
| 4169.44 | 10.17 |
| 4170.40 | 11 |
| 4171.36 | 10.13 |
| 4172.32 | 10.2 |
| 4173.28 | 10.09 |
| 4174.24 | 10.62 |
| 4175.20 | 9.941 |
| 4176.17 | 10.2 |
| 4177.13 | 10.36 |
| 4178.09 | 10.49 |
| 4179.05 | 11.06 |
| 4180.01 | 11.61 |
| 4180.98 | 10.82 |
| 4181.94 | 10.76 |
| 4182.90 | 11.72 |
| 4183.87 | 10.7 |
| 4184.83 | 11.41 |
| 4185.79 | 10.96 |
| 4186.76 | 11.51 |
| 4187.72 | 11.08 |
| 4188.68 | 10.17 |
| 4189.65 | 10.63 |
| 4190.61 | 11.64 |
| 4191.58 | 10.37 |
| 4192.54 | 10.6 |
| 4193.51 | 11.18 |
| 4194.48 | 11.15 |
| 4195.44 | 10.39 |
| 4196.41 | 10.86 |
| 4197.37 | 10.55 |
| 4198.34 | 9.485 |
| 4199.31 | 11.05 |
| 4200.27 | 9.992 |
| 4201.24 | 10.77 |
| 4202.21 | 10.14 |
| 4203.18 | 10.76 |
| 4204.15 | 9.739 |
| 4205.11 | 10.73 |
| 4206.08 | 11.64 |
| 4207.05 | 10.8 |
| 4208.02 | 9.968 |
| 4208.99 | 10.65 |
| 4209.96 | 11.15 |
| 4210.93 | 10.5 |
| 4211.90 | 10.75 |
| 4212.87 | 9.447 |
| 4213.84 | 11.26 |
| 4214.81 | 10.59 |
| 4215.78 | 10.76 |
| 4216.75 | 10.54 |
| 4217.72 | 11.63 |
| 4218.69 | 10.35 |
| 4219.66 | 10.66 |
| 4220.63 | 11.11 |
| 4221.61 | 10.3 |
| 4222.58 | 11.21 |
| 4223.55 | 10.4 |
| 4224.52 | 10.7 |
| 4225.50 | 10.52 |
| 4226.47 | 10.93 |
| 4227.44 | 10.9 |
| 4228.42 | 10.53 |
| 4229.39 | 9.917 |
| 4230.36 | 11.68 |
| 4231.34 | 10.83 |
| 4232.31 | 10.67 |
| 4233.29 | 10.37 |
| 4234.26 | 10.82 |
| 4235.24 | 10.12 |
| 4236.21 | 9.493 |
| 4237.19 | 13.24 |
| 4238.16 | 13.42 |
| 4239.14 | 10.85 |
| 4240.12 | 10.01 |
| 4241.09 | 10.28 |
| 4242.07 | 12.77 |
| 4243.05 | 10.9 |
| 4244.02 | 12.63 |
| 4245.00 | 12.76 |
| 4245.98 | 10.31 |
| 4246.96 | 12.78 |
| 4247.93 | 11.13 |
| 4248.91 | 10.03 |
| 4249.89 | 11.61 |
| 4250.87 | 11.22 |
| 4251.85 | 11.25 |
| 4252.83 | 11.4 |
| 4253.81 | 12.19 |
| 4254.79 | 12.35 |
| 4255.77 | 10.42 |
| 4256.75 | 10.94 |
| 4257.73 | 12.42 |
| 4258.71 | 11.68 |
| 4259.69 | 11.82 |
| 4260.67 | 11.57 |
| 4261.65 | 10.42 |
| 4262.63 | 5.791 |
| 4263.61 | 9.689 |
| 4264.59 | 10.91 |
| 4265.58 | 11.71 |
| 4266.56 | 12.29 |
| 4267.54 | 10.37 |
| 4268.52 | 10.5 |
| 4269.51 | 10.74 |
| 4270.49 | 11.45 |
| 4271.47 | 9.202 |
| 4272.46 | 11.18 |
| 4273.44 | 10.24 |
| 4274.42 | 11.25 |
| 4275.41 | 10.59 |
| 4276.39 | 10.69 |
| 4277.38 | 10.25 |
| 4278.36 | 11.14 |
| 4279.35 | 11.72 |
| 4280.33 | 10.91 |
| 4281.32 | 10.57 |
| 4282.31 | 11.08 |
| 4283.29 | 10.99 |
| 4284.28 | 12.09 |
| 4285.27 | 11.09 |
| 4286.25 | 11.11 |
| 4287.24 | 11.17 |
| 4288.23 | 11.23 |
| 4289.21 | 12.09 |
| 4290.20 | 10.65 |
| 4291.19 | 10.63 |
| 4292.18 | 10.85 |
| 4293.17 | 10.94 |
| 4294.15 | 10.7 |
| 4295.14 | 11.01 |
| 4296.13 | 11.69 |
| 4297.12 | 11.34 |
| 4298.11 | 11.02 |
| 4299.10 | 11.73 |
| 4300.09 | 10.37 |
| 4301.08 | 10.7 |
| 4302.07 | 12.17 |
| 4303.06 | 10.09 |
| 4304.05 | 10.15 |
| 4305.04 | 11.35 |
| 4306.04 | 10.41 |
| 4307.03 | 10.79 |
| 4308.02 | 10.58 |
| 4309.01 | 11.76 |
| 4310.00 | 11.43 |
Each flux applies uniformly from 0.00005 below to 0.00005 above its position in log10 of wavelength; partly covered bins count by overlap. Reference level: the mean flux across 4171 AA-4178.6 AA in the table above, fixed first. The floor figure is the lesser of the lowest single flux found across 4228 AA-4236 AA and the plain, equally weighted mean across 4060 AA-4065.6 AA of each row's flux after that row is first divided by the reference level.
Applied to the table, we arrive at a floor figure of 1.07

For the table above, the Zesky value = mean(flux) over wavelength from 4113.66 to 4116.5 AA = 11.6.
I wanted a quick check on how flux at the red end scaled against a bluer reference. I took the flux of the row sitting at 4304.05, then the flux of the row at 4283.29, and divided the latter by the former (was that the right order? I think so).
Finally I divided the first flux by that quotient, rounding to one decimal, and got 9.4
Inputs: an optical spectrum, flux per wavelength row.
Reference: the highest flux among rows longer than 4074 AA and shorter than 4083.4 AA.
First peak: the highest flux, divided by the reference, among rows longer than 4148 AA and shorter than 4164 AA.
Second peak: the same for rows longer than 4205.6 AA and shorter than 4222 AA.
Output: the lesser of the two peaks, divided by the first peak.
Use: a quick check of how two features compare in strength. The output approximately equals 0.95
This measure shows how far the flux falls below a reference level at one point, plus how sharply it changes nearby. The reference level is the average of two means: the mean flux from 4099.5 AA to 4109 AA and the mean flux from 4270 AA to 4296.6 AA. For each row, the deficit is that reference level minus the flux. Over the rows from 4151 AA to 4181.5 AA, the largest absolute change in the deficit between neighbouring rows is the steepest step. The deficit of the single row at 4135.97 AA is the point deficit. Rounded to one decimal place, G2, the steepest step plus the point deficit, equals 1.1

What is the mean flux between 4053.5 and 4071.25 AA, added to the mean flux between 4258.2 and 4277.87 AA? 21.6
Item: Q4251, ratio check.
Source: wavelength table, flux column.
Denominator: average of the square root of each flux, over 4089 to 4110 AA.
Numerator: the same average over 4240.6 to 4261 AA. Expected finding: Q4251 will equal 1.02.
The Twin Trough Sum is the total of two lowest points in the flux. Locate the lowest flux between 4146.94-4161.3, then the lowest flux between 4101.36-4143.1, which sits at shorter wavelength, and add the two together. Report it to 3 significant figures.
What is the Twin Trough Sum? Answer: 20.0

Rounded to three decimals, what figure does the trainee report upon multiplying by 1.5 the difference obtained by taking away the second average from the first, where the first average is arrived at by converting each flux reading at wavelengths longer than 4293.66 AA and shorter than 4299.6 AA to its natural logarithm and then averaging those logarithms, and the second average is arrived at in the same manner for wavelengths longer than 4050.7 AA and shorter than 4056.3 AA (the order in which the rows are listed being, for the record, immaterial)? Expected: 0.023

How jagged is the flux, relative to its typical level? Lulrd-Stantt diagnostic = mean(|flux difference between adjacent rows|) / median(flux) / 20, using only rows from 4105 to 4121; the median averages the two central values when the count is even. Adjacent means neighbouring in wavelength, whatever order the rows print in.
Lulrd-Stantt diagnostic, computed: 0.0031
